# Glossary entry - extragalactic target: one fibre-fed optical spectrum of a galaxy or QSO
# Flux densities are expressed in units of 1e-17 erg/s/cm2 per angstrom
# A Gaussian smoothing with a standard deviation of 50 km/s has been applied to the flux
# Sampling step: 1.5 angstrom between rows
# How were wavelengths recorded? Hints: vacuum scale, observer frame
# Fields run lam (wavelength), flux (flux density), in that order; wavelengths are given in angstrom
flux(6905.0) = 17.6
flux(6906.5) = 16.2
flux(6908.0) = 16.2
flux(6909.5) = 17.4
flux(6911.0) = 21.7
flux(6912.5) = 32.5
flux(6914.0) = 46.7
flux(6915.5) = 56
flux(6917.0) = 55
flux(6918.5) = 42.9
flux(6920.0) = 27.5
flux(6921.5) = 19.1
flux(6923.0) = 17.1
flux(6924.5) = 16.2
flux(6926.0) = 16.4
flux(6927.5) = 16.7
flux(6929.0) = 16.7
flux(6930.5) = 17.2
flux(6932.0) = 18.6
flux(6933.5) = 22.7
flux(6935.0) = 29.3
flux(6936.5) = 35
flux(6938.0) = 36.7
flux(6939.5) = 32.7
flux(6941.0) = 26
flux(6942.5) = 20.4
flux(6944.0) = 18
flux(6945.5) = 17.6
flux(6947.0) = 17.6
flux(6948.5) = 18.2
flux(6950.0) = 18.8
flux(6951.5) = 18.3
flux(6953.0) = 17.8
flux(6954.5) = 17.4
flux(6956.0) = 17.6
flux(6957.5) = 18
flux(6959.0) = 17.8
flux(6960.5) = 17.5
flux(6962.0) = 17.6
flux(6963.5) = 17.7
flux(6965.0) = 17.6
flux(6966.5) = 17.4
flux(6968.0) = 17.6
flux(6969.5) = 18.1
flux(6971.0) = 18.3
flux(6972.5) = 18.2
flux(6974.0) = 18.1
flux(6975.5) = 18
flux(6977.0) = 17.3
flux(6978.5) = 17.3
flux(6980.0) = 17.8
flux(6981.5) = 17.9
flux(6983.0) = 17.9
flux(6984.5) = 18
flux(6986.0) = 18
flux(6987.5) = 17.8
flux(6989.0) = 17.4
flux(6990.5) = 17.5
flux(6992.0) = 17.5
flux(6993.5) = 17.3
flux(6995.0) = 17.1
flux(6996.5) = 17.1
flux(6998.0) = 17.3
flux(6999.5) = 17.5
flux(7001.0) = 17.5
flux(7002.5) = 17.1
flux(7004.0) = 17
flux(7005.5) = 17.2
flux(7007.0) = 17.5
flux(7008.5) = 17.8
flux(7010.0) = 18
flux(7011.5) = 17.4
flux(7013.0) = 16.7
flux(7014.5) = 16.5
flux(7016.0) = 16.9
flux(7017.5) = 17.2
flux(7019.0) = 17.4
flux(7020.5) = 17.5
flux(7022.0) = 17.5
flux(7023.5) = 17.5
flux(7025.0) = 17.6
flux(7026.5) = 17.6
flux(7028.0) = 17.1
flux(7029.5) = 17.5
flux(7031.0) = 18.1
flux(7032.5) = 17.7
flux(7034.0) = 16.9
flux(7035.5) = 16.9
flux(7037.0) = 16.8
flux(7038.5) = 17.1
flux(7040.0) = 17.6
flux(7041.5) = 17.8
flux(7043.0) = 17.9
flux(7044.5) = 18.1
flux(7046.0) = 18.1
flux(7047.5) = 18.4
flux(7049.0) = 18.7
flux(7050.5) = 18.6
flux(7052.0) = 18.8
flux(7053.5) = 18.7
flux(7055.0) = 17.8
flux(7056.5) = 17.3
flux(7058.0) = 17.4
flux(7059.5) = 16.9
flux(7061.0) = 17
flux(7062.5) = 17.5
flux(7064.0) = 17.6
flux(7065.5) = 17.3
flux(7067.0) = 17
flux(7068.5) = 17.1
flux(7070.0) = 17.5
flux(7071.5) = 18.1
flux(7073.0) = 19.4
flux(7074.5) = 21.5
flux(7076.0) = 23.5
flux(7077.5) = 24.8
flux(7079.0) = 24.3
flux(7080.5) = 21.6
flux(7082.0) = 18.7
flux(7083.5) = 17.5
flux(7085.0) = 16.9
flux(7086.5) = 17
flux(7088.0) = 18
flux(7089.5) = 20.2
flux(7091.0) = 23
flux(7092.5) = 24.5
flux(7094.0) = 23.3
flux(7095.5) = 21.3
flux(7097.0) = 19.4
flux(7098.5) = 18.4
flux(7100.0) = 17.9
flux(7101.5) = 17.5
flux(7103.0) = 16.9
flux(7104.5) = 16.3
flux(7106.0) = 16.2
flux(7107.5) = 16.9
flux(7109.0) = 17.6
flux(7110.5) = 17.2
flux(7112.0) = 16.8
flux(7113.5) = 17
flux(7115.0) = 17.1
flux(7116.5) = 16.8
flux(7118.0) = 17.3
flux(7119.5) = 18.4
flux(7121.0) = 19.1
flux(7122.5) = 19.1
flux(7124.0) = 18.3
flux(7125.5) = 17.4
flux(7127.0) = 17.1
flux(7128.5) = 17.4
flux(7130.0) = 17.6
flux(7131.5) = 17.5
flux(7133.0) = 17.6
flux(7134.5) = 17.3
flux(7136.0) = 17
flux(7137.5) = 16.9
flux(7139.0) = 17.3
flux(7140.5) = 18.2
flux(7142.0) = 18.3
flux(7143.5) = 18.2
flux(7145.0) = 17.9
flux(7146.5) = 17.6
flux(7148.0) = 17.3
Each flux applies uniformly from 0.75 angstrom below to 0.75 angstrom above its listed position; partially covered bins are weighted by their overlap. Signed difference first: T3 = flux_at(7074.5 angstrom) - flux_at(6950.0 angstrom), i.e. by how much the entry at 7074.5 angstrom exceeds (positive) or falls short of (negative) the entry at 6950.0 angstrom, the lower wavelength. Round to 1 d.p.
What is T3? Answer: 2.7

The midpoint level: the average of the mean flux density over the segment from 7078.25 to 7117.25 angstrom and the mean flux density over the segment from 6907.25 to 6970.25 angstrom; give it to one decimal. 21.0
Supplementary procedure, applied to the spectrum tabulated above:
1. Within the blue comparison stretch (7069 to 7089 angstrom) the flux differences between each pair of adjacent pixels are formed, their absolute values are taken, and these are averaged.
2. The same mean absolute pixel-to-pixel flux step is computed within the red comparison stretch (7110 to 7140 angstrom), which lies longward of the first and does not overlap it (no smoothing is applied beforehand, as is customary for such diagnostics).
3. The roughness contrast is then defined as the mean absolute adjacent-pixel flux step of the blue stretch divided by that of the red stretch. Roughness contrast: 3.6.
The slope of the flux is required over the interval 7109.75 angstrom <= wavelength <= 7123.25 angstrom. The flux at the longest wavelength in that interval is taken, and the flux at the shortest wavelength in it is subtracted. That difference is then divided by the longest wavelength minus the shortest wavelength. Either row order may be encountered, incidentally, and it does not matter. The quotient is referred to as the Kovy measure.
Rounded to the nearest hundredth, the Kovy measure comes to 0.16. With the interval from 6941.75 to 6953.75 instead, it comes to -0.25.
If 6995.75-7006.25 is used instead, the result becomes 0.01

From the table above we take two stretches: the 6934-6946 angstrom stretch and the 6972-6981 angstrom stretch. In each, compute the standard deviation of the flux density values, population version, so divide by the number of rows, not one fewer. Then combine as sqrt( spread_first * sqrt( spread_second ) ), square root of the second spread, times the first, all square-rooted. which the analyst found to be 2.1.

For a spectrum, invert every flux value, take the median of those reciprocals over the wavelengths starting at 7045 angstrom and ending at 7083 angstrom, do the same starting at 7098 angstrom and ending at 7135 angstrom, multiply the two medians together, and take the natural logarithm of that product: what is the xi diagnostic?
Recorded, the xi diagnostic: -5.75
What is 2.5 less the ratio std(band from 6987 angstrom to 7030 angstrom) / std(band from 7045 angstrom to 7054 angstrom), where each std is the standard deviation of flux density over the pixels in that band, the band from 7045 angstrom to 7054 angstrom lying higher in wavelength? 1.2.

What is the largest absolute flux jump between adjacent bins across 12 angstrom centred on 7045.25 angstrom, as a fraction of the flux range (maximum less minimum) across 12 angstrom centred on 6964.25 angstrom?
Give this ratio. 0.43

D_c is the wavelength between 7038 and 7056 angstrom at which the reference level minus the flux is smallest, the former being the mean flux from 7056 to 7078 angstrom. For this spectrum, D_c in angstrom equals 7052.0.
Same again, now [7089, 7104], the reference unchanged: 7092.5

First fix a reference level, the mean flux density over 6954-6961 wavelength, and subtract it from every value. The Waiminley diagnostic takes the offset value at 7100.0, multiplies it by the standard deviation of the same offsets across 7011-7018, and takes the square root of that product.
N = 0.3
